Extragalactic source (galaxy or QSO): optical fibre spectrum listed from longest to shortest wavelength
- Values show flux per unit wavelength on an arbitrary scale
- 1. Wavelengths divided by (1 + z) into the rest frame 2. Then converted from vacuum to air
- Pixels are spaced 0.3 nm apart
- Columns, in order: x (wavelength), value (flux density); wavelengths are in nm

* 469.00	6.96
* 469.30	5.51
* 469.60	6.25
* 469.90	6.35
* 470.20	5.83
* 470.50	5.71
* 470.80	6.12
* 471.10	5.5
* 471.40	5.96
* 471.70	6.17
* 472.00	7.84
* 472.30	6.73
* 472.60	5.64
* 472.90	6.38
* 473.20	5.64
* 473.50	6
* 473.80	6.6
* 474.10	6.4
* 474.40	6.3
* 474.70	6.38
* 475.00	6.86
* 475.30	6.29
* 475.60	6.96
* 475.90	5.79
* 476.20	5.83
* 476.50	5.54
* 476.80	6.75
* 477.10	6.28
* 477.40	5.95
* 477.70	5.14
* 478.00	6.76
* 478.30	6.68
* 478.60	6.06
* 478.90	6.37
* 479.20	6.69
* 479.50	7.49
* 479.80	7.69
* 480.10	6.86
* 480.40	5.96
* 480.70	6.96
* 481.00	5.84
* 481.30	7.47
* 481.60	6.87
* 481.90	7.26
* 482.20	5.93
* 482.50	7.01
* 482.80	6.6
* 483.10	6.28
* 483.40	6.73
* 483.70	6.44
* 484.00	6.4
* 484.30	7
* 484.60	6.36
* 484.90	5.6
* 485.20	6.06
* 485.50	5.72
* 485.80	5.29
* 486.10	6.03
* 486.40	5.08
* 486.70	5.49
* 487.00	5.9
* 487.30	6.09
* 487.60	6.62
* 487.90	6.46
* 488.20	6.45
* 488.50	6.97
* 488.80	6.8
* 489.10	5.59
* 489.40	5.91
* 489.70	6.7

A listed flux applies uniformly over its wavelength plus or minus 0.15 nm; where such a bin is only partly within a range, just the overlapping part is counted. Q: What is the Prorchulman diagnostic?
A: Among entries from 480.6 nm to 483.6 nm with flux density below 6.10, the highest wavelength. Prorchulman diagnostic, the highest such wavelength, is 482.20 nm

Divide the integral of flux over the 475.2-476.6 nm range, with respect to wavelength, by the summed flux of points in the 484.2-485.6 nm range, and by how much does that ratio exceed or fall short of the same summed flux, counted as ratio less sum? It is -30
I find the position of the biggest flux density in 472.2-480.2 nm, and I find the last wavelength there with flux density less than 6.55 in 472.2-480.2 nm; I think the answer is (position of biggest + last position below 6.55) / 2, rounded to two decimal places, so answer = 479.35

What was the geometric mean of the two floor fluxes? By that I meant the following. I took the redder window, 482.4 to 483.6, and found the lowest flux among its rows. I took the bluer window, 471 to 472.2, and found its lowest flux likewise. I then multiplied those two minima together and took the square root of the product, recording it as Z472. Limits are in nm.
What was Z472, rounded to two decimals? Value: 5.88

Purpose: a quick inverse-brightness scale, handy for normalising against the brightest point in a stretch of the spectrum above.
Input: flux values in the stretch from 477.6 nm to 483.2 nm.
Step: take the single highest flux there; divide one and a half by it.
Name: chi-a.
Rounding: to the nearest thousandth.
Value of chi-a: 0.195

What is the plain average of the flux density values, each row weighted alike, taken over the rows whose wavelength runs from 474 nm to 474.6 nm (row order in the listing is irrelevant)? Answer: 6.35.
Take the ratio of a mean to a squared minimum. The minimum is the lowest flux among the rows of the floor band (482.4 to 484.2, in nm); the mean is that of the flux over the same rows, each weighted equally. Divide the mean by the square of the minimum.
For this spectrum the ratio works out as 0.167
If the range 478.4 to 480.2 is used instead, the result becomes 0.187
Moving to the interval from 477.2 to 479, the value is 0.233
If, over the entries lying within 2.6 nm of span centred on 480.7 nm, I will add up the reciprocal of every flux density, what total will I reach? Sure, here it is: 1.31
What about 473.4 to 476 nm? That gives 1.41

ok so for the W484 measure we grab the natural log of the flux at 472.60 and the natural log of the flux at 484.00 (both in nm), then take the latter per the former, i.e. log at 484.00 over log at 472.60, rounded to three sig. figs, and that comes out 1.07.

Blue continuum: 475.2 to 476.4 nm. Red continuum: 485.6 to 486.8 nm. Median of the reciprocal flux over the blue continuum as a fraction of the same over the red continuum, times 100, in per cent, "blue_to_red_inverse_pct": 89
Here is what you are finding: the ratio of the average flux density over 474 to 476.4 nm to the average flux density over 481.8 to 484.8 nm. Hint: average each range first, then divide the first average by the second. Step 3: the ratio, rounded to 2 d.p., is 0.96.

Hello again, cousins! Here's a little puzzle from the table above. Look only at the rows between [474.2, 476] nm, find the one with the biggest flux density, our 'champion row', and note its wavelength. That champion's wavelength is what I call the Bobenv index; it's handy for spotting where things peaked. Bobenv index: 475.60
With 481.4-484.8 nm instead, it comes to 481.90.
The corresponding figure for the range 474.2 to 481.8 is 479.80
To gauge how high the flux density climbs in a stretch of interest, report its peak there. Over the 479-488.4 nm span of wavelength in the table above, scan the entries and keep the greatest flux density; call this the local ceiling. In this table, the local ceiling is 7.69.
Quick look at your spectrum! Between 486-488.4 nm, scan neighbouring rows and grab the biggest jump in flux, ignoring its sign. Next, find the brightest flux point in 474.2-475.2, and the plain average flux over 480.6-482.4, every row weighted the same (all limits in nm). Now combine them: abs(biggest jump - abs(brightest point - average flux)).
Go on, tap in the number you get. 0.81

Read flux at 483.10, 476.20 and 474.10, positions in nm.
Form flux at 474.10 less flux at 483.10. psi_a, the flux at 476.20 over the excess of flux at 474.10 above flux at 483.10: 49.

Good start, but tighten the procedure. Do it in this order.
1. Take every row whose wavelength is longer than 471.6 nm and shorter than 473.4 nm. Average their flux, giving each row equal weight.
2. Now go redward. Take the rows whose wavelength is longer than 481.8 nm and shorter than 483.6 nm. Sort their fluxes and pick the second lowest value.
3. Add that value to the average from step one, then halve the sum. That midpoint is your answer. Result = 6.34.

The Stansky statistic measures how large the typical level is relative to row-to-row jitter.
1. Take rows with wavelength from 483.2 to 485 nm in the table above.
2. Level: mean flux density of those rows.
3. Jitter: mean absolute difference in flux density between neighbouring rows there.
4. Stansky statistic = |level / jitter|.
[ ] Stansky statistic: 14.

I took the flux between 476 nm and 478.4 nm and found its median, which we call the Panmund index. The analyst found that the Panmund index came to 6.1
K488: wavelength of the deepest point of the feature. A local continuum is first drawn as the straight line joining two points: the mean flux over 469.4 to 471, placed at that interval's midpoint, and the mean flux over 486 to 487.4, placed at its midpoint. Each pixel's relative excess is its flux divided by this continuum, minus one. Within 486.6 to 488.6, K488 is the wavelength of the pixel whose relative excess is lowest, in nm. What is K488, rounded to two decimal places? 486.70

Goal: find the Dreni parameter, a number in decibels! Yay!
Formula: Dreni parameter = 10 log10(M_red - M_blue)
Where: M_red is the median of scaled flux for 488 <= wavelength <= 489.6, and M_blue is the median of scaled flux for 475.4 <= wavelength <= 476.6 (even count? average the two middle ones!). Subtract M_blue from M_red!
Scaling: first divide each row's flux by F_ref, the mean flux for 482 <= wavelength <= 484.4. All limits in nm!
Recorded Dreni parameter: -10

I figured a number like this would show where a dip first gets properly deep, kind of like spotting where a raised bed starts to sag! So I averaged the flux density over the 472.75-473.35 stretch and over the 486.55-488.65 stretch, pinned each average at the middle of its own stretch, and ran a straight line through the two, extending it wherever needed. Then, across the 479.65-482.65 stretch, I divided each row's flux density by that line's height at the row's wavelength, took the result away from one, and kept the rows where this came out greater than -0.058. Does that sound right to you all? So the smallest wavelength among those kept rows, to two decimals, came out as 480.40 nm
